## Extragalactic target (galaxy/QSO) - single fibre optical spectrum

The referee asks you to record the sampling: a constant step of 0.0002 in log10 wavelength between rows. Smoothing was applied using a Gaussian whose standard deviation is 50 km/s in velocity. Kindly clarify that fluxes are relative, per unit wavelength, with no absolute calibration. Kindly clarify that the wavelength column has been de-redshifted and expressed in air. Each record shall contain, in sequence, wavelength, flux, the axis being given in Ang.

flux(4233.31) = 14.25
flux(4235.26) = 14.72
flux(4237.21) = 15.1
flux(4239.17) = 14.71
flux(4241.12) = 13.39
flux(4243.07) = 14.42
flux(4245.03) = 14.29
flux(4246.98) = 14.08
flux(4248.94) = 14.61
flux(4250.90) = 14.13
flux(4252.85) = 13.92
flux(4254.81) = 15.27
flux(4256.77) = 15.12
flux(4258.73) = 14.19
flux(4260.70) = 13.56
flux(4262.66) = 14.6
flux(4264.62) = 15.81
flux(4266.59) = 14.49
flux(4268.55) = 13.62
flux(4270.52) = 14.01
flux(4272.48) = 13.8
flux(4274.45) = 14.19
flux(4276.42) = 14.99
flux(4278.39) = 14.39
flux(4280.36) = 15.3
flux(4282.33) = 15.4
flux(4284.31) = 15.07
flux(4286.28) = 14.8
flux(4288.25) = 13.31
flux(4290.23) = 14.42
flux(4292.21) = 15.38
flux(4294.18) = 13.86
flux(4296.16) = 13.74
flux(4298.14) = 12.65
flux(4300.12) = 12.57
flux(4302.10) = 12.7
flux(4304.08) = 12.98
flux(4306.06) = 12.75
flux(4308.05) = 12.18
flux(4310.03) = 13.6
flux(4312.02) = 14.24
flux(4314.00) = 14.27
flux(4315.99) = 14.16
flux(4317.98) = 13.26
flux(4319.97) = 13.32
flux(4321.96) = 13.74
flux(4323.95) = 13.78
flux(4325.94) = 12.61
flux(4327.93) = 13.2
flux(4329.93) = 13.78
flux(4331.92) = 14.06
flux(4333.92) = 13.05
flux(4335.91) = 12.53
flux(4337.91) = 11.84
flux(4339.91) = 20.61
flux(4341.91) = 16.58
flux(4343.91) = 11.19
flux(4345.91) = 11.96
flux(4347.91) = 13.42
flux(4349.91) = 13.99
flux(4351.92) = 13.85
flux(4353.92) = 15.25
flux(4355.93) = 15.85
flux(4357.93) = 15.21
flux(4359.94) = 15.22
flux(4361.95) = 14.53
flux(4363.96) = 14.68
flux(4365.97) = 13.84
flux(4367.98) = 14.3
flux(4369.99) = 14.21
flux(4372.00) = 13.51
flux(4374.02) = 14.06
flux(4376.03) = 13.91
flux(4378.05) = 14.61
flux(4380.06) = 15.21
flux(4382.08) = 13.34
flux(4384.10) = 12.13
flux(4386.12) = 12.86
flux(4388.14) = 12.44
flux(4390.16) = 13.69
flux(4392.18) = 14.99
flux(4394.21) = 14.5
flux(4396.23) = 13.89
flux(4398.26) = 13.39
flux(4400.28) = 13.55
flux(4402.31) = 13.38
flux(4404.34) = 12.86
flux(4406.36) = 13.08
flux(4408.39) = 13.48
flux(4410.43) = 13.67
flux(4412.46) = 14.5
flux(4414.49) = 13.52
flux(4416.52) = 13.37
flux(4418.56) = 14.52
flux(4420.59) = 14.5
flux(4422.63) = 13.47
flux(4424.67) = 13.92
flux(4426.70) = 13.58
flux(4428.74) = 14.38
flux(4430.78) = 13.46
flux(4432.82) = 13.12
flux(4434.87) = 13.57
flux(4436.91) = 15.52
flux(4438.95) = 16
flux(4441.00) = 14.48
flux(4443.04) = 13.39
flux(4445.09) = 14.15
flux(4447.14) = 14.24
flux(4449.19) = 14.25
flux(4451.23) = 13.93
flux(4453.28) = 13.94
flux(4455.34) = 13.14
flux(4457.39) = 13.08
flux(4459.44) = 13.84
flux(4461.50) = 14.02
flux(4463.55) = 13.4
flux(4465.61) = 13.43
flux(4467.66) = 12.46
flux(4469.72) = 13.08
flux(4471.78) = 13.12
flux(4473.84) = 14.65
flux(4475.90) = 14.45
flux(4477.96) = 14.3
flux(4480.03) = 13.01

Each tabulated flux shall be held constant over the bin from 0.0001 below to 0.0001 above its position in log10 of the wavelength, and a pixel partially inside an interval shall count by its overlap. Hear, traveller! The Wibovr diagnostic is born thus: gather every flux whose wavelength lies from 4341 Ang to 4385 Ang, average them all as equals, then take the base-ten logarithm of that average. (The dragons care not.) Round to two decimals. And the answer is 1.15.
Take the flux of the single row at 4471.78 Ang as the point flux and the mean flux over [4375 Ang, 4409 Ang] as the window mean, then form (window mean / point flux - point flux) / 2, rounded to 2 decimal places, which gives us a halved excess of -6.04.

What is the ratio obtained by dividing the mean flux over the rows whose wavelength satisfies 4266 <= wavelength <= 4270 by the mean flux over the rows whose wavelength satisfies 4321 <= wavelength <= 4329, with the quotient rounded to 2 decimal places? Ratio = 1.05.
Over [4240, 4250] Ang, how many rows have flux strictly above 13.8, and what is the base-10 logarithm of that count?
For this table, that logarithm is 0.60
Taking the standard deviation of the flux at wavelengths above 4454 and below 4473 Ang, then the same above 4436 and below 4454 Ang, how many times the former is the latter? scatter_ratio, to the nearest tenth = 1.8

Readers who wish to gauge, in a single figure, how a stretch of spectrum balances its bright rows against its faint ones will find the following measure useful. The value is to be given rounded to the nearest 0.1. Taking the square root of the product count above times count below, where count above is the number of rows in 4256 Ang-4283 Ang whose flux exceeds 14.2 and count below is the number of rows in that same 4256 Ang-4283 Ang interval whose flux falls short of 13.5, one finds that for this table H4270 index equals 0.0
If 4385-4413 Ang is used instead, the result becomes 4.6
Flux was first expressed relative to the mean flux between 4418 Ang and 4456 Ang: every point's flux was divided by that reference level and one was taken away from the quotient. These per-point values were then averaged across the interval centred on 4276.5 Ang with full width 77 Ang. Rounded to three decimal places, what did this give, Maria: 0.003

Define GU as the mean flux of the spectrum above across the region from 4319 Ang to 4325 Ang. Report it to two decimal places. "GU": 13.61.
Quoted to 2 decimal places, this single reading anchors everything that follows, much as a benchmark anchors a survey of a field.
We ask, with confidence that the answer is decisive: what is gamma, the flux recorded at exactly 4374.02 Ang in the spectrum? 14.06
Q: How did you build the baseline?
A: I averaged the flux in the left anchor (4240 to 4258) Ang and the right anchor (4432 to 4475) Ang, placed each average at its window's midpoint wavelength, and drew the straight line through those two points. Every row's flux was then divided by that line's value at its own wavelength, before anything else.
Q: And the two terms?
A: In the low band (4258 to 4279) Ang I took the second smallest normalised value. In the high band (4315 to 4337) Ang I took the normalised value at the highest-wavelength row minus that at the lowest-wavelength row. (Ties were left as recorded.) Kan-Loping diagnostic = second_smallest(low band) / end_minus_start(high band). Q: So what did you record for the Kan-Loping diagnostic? -9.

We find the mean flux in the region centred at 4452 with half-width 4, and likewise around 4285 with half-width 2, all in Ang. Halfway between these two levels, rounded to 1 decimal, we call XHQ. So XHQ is 14.4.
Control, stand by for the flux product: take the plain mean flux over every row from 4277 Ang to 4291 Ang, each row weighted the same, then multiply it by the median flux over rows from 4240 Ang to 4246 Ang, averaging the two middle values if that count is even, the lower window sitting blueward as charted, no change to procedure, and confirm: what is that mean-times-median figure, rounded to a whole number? 210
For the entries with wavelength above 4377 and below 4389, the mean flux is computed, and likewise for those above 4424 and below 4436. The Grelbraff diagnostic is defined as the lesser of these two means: 13.4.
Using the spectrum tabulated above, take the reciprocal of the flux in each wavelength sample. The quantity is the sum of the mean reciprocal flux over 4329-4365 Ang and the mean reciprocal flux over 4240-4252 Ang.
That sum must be 0.142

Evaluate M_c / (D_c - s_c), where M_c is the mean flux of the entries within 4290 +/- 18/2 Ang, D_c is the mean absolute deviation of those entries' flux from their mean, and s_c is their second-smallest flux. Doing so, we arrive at -1.14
